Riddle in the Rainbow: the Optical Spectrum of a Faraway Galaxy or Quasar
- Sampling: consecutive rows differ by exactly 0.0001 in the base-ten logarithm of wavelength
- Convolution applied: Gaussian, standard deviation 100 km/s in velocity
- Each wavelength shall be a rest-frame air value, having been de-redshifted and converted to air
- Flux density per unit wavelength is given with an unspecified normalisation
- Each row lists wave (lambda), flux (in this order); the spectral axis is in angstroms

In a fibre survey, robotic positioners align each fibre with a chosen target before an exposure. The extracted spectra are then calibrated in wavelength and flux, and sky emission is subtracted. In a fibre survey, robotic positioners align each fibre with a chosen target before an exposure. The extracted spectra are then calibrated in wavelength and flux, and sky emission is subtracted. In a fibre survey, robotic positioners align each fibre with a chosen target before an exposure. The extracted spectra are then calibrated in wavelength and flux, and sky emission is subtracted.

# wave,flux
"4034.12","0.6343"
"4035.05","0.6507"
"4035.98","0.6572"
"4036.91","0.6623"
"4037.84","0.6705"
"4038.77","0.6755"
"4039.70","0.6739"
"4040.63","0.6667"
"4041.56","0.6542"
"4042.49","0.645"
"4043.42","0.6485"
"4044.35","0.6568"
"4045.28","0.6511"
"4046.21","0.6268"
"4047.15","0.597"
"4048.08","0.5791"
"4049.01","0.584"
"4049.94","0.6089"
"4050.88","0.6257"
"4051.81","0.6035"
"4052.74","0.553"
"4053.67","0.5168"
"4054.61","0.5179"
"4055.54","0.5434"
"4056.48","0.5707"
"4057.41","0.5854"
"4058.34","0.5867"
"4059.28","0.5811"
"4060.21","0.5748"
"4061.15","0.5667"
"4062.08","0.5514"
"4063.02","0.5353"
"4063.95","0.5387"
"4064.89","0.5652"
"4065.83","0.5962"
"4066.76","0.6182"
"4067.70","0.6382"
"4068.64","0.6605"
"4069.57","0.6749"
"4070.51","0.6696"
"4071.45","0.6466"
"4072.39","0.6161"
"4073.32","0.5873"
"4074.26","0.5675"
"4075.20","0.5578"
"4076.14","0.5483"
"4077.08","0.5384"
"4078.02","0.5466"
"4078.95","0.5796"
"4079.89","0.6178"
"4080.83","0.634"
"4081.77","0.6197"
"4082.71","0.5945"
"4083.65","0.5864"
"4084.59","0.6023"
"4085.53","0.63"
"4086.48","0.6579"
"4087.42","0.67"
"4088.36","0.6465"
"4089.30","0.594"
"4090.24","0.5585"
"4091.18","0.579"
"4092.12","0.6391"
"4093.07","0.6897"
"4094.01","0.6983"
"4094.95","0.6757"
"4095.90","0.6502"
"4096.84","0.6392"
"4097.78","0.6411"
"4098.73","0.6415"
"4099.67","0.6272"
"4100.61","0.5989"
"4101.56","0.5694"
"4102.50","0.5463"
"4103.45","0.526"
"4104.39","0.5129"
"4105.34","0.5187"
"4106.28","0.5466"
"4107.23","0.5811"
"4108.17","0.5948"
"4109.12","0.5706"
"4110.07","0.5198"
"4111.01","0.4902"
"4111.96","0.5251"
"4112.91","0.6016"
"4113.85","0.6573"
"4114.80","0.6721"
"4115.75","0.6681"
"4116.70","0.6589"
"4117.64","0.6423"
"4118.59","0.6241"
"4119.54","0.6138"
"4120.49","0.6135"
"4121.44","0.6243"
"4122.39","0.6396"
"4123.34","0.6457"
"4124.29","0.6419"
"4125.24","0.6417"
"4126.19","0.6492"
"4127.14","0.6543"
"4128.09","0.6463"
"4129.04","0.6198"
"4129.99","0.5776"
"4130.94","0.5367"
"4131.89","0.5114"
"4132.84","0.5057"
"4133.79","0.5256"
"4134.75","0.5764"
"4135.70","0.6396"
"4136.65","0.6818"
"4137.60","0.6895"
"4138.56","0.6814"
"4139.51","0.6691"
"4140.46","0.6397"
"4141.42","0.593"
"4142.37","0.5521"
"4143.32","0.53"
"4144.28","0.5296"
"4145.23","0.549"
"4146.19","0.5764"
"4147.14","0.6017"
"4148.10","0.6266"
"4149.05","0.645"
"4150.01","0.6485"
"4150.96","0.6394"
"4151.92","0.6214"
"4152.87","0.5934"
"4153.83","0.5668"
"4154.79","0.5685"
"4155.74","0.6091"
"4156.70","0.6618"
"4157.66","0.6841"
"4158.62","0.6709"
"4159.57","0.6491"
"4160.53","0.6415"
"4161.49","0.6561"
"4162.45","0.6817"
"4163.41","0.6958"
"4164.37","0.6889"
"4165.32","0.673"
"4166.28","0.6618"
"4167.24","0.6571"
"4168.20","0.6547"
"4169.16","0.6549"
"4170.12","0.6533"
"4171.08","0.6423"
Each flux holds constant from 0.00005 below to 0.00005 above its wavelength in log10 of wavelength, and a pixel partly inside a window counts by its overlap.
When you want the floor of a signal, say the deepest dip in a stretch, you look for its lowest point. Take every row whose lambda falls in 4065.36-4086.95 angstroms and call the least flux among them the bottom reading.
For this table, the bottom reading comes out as 0.5384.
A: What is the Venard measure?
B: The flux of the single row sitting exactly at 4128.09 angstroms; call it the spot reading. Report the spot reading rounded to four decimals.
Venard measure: 0.6463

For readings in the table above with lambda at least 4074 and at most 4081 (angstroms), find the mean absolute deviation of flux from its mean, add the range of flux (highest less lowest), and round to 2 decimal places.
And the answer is 0.12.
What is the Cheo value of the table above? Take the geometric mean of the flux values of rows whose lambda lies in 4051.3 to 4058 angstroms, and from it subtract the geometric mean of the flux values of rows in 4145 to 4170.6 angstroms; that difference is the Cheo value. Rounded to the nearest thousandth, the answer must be -0.082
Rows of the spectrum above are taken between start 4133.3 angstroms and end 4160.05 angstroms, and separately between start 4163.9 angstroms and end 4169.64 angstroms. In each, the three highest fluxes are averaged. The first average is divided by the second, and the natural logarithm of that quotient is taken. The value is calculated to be 0.016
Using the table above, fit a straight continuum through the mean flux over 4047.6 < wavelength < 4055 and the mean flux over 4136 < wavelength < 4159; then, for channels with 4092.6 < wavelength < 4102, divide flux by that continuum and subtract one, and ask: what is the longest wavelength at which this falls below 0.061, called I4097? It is 4101.56 angstroms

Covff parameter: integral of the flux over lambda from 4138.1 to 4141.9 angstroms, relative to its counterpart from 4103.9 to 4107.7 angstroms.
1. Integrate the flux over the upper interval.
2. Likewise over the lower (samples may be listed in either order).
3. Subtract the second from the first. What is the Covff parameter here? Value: 0.4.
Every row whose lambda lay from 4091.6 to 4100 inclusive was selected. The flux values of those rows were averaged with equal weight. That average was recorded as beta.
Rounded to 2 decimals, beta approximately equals 0.66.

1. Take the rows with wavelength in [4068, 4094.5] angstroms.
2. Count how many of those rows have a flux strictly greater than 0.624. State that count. 12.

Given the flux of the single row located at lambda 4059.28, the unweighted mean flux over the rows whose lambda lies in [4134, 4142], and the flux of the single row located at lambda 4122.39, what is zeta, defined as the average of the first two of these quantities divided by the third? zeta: 0.96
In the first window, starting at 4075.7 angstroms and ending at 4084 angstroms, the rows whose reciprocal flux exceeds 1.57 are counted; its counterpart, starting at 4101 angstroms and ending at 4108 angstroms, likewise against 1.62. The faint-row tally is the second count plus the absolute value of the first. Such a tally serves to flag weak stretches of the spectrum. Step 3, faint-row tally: 16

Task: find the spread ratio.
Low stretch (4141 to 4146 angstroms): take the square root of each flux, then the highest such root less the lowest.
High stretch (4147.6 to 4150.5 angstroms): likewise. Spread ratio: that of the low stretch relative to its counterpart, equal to 3.1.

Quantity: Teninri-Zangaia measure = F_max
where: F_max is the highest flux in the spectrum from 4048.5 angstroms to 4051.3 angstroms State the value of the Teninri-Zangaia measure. 0.6257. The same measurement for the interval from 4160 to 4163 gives 0.6817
